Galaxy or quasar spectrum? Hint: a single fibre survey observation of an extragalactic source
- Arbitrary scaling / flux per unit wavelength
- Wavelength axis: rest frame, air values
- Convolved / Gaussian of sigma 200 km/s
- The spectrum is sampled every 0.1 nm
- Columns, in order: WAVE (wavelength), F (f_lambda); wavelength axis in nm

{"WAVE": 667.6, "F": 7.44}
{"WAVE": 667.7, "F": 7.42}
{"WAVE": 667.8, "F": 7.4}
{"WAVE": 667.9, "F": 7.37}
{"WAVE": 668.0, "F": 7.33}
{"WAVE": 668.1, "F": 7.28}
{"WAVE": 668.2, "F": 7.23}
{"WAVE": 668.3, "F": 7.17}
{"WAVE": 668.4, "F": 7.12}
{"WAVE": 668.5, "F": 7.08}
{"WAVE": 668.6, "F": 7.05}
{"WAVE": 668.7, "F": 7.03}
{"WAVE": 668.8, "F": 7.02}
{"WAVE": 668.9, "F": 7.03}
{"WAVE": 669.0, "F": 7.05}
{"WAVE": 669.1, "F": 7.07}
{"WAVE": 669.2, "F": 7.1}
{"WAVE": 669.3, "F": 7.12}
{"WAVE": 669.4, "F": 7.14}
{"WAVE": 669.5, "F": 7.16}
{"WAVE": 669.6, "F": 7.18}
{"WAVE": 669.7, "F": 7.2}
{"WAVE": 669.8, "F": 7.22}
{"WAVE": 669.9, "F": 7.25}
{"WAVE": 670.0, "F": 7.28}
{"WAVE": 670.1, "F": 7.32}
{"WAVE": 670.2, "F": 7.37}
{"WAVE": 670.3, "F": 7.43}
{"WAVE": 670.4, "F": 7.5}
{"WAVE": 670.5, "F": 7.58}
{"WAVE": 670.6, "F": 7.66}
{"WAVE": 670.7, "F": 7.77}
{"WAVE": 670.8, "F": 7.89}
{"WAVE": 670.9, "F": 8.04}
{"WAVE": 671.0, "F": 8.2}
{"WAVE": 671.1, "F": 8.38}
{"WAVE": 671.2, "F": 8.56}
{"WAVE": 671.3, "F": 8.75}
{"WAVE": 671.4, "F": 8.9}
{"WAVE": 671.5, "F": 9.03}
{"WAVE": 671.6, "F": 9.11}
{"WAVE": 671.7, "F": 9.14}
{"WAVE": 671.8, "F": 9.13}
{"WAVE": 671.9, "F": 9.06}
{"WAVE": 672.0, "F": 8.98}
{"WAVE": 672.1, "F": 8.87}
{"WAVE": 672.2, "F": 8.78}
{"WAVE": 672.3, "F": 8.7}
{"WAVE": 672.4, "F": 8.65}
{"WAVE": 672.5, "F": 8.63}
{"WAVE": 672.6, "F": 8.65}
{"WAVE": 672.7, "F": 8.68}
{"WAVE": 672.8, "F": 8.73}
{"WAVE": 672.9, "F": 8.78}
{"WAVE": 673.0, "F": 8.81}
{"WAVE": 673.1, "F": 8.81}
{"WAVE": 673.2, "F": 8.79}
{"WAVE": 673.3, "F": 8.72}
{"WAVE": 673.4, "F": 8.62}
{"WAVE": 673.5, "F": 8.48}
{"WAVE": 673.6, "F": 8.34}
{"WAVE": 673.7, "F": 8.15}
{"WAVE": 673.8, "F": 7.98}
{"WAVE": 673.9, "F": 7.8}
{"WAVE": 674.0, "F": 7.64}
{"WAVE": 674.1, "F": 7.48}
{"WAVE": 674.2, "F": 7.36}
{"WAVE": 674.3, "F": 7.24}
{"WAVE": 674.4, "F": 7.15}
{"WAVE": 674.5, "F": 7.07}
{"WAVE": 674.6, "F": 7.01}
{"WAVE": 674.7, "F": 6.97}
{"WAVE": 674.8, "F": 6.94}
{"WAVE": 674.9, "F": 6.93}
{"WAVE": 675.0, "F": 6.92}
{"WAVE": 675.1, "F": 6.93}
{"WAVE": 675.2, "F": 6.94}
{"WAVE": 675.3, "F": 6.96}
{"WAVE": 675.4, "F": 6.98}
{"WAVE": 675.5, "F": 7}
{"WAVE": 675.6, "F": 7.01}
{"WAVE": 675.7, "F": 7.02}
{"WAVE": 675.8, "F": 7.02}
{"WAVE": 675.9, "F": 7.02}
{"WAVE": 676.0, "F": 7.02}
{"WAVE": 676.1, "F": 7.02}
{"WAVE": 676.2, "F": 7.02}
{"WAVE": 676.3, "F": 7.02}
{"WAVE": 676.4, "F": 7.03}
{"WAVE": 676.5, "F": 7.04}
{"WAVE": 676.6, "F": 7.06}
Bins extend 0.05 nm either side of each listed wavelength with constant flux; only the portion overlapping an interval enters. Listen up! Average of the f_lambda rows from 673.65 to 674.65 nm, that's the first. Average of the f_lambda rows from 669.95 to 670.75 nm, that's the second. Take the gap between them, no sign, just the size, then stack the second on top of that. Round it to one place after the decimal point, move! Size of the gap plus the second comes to 7.5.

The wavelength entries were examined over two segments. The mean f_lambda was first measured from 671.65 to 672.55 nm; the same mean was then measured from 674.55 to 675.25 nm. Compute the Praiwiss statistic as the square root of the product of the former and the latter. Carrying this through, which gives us 7.9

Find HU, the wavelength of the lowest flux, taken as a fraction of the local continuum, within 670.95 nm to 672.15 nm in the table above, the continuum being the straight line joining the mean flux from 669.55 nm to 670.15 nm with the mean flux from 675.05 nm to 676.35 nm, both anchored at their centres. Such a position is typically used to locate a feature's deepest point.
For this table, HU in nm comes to 671.0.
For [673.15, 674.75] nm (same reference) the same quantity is 674.7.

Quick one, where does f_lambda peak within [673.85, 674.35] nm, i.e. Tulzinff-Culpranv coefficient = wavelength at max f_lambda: 673.9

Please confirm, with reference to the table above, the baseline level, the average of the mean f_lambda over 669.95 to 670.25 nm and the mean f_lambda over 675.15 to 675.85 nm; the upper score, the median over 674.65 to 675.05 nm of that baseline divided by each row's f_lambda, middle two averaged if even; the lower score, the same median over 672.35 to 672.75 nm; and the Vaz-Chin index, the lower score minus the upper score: -0.20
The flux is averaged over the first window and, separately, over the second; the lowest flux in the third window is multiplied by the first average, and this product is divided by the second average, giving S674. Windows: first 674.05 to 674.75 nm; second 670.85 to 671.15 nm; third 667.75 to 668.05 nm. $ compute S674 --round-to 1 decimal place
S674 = 6.4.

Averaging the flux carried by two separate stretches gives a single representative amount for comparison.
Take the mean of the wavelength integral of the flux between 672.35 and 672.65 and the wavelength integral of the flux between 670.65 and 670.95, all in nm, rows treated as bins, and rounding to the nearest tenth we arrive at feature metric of 2.5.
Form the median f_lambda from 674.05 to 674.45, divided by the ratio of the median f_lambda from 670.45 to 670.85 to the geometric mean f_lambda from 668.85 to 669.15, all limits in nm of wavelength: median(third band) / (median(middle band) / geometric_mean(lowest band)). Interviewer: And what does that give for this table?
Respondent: 6.7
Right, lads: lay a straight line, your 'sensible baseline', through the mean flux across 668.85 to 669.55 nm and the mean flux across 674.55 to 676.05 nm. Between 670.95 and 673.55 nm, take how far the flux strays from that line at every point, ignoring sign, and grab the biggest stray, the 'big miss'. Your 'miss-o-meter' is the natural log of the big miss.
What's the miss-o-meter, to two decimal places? 0.74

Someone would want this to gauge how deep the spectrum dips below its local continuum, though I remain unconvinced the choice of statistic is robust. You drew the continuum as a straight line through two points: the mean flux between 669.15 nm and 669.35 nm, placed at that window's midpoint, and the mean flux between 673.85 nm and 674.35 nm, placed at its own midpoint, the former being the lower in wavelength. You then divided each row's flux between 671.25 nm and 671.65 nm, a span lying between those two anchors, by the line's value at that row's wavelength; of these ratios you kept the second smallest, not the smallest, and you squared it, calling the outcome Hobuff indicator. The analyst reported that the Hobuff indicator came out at 1.49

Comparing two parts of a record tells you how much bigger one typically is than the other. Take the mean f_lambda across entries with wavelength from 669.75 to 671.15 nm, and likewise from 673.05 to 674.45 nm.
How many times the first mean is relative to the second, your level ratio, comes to 0.95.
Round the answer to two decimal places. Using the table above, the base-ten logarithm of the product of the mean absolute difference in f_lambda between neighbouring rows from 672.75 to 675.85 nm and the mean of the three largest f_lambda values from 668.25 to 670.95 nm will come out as -0.26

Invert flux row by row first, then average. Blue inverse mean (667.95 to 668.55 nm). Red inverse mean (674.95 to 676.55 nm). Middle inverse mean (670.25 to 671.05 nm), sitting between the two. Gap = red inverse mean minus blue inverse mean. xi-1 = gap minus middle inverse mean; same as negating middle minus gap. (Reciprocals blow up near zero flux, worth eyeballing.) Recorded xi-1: -0.125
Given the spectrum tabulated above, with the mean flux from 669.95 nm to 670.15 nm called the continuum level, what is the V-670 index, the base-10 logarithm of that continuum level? 0.863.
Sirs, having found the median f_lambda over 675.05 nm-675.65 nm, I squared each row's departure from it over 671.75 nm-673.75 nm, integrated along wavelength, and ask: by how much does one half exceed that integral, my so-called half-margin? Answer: -5.7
